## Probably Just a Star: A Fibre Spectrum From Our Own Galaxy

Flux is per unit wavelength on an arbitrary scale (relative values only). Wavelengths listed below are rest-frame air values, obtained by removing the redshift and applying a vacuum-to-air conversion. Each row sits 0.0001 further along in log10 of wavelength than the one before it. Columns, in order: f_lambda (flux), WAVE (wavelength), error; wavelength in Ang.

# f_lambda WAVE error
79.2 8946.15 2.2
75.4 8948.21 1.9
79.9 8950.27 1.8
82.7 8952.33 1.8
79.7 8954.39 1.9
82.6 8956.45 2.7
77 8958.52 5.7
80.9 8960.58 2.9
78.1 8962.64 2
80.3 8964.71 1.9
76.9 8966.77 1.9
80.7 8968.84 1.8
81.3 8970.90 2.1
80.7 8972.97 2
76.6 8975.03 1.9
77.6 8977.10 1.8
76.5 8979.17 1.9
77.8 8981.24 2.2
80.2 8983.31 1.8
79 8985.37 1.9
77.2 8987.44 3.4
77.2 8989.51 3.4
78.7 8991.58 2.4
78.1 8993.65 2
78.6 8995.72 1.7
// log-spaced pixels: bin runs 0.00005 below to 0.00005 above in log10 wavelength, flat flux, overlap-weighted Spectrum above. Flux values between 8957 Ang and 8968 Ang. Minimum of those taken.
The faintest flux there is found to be 76.9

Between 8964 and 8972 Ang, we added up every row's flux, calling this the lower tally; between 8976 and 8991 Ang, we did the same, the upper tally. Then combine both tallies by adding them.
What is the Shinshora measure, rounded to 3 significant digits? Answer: 865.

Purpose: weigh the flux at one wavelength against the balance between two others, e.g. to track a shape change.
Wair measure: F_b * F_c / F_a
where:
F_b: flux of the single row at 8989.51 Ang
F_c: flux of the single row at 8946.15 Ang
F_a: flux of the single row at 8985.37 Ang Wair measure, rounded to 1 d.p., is 77.4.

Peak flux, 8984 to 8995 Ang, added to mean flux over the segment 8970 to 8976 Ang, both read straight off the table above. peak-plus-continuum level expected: 159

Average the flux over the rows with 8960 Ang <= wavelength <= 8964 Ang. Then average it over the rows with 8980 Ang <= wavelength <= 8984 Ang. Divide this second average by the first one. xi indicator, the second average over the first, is 0.99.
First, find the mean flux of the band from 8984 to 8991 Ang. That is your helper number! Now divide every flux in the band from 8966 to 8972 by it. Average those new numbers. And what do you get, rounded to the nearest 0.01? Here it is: 1.02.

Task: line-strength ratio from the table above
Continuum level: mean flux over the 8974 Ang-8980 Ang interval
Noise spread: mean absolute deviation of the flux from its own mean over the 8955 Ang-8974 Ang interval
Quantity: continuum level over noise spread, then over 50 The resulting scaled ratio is 0.923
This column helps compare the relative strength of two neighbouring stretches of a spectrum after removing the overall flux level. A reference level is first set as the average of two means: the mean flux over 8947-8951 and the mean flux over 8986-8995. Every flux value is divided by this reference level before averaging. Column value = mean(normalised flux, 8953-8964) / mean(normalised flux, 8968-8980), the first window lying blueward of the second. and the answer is 1.01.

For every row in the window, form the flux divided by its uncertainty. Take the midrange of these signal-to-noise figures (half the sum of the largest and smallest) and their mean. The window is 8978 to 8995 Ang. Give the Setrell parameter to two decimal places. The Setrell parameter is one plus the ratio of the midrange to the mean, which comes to 1.96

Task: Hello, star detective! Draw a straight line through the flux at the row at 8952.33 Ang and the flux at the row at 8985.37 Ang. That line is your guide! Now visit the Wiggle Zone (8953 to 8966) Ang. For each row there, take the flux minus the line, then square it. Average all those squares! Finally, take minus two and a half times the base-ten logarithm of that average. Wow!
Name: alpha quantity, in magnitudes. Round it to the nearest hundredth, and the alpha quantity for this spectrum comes -2.22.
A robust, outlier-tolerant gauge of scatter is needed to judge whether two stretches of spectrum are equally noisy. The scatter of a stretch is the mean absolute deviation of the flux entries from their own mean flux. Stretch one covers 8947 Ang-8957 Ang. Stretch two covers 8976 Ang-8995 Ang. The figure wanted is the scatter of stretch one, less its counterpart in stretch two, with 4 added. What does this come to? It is 5.2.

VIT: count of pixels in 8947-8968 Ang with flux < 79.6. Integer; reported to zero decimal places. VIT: 4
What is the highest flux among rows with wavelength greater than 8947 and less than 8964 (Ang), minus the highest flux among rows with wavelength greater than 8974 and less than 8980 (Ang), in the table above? 5.1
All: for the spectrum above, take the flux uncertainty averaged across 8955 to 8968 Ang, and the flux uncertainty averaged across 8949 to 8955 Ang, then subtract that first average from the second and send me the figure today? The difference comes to -1.0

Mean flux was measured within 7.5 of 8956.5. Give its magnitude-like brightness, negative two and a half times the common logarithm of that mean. -4.76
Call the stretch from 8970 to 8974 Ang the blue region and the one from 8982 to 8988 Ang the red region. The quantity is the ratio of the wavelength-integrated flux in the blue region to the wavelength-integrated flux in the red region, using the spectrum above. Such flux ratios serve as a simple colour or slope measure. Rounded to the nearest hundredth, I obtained 0.68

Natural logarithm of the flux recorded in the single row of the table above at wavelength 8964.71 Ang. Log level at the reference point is 4.39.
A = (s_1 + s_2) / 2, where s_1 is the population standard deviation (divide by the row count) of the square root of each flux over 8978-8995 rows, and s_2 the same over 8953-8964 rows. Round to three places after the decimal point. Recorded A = 0.087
